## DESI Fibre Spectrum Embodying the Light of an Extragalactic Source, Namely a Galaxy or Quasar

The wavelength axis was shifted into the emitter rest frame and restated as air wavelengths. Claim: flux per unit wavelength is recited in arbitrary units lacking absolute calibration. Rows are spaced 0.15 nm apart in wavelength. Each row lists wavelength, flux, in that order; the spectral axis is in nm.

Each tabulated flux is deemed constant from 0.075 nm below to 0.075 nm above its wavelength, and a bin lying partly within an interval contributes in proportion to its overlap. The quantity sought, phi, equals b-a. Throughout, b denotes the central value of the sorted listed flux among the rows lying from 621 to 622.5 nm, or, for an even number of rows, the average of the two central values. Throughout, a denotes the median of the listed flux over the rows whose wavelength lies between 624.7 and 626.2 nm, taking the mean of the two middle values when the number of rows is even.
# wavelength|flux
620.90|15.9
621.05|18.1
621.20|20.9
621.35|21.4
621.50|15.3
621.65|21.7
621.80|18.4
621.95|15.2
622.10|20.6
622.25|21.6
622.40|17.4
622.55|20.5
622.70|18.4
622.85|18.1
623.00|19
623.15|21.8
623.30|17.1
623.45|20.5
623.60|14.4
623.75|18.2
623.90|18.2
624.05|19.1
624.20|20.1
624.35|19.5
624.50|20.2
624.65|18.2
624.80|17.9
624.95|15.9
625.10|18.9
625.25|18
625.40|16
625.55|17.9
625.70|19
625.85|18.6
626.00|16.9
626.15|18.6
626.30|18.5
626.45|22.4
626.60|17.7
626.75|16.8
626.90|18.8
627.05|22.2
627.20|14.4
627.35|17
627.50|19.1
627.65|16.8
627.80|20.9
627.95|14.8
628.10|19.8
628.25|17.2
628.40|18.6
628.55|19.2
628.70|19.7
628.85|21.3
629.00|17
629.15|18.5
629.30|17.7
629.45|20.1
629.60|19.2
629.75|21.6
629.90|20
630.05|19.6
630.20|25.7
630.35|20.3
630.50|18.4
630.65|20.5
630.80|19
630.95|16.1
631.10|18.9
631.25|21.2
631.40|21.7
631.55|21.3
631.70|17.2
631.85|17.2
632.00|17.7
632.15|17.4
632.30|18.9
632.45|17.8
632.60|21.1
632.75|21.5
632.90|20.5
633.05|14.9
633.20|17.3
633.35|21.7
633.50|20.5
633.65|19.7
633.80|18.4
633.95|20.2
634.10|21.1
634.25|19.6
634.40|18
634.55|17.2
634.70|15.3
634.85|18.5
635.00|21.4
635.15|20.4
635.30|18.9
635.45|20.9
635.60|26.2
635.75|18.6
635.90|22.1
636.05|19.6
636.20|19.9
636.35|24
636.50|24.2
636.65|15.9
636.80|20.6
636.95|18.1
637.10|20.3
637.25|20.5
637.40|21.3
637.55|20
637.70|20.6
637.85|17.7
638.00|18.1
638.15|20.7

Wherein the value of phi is 2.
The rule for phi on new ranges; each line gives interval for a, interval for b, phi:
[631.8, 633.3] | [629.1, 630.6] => 2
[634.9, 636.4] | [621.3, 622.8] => -1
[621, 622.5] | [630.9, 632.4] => -1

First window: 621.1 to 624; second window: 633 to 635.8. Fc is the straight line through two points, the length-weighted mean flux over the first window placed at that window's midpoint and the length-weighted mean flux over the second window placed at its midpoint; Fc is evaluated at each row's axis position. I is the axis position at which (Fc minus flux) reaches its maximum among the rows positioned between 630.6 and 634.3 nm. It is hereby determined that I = 633.05 nm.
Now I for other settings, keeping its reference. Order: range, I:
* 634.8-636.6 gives 634.85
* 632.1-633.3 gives 633.05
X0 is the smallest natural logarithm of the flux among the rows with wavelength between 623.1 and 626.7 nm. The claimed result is 2.67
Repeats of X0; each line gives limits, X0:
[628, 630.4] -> 2.83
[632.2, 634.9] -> 2.70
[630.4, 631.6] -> 2.78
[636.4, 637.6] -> 2.77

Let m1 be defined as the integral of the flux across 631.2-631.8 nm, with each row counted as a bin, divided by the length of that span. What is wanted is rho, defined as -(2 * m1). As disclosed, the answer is -40.4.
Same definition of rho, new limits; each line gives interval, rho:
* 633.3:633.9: -40.0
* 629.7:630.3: -43.3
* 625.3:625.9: -35.7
